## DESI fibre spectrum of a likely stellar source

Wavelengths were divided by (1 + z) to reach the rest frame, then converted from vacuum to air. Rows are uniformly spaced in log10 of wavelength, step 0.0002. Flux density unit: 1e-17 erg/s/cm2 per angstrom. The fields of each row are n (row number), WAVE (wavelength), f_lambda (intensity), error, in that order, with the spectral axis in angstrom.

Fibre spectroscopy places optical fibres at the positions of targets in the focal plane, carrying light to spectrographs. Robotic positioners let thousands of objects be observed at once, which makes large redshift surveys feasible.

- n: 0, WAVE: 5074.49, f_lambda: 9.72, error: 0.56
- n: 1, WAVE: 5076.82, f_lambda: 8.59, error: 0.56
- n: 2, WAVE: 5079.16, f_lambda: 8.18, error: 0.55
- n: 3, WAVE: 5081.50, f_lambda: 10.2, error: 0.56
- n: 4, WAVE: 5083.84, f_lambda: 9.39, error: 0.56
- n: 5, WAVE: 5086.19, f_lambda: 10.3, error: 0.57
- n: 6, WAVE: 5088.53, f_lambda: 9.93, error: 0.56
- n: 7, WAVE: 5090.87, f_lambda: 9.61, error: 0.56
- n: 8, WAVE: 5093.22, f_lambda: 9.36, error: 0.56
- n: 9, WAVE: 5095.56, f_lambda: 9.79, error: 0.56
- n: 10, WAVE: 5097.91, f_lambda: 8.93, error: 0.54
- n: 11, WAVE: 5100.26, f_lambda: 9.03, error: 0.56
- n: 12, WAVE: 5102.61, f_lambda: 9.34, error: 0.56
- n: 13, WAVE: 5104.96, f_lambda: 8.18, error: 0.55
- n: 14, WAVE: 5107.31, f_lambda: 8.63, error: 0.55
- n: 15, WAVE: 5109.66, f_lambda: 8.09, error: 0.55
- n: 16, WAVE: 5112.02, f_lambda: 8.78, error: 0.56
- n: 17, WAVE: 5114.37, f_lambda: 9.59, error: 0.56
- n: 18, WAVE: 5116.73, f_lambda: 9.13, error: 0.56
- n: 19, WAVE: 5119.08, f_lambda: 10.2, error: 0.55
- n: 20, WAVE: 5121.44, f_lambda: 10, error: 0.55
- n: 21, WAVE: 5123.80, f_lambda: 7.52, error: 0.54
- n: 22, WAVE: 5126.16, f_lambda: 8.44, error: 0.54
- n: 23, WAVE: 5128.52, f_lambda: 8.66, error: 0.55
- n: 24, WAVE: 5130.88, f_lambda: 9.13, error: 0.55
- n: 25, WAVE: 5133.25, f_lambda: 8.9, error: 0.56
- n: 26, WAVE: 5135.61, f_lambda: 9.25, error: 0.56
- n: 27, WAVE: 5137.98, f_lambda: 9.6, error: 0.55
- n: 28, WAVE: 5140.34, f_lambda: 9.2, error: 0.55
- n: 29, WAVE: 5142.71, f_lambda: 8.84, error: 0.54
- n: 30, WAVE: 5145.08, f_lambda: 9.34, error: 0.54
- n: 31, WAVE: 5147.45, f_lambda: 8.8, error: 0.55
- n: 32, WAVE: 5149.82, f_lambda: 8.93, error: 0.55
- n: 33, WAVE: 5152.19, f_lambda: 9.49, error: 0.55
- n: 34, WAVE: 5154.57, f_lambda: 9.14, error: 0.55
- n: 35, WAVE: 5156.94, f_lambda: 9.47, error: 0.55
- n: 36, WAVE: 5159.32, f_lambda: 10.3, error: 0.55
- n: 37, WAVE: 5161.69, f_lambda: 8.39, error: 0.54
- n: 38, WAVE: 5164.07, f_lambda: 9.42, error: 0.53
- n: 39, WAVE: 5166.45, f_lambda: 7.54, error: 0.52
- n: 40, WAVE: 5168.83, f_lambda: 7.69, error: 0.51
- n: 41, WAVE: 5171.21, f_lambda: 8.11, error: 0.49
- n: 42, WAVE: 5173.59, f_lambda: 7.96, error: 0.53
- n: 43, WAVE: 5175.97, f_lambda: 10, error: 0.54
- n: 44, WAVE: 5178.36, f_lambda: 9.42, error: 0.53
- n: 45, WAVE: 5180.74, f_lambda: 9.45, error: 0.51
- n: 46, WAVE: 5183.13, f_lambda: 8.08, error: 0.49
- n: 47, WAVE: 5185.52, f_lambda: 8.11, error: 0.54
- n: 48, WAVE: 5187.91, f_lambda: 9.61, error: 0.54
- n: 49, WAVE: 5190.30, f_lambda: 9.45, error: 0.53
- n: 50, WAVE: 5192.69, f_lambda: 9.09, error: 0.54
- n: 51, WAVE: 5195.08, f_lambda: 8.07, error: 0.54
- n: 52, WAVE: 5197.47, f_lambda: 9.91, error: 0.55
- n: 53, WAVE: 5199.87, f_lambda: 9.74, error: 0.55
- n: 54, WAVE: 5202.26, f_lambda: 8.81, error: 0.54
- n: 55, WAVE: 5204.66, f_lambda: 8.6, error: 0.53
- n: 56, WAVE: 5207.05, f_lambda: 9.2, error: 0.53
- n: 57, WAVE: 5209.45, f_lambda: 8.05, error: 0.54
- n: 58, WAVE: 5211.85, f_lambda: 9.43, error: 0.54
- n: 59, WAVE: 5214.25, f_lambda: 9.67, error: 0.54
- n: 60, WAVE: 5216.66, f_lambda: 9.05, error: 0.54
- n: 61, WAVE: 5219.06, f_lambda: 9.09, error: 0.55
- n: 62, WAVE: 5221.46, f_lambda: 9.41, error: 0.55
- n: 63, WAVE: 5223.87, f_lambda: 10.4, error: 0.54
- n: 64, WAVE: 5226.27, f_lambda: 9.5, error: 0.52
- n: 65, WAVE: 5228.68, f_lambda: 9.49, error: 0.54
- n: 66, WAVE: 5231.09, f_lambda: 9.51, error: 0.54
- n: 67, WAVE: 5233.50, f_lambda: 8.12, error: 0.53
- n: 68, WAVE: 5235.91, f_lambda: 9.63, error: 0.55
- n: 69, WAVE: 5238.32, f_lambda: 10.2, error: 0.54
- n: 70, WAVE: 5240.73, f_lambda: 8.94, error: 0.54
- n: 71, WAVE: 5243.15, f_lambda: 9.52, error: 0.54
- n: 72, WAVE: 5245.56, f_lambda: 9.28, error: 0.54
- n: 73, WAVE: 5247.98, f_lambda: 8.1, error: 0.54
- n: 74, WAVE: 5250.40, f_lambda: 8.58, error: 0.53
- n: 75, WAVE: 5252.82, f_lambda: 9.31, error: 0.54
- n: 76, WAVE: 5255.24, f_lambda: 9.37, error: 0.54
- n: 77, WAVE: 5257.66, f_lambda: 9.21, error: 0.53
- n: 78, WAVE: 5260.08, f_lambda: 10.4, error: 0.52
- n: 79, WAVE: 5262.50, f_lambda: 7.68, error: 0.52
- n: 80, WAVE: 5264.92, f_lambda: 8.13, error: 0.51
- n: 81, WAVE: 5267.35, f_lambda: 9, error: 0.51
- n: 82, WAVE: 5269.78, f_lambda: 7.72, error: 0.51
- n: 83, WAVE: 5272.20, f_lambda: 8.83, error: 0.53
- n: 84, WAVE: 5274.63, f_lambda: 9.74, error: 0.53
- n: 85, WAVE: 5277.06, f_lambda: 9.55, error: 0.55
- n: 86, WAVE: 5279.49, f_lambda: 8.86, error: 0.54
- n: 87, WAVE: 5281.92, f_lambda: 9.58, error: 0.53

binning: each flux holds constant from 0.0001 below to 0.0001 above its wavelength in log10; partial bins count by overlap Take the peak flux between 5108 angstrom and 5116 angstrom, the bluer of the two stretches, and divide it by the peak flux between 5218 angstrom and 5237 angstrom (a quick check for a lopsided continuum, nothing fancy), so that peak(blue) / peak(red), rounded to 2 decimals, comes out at 0.92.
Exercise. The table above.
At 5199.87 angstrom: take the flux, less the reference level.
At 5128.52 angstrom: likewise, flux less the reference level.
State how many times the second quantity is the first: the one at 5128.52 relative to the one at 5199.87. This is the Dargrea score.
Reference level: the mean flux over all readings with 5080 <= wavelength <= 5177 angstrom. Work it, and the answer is -1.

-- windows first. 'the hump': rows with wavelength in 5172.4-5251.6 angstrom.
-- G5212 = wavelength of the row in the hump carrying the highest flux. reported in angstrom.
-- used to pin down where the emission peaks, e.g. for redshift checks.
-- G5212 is 5223.87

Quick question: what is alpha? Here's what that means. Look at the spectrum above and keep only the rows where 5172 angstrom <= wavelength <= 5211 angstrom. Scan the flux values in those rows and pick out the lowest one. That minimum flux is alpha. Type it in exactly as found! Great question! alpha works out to 7.96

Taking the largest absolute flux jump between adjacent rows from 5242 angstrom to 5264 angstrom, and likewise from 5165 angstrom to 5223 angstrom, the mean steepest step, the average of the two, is 2.38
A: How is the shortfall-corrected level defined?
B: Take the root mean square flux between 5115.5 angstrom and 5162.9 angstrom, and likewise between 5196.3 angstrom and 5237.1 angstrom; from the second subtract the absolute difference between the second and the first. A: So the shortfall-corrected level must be 9.16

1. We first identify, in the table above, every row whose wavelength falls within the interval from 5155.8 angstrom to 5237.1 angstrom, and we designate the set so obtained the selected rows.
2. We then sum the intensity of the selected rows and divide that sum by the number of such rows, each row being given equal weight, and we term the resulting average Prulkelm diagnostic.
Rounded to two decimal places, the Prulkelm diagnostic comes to 9.05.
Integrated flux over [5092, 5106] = 128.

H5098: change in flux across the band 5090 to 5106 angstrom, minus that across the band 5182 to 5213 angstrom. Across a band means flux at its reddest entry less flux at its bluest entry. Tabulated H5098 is -2.8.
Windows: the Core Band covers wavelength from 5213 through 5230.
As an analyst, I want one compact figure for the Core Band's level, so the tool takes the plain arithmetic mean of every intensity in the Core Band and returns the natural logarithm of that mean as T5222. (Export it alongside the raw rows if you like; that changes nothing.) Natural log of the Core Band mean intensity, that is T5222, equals 2.25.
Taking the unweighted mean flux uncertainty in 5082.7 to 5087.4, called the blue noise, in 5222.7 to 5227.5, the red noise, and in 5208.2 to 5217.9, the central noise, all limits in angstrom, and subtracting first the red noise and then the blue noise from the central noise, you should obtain -0.555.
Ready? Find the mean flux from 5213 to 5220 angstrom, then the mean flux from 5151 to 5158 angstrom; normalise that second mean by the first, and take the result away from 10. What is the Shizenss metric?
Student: 8.990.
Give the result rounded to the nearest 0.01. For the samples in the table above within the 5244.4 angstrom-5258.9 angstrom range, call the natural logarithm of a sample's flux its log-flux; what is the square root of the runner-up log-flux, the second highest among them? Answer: 1.49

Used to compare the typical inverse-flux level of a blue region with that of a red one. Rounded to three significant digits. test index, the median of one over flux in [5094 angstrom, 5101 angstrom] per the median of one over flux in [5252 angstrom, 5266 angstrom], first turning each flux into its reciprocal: 1.03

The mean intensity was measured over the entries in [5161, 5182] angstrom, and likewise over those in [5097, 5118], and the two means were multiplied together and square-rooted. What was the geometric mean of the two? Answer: 8.76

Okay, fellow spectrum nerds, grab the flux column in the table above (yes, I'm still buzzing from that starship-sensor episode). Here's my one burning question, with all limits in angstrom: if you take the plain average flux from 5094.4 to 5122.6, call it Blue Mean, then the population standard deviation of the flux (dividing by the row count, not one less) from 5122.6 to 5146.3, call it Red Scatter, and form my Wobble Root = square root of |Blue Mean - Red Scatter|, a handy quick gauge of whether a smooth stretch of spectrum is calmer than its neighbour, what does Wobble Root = 2.929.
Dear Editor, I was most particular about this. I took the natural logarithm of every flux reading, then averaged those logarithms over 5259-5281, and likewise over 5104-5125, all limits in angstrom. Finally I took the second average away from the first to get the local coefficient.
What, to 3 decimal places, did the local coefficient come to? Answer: -0.003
